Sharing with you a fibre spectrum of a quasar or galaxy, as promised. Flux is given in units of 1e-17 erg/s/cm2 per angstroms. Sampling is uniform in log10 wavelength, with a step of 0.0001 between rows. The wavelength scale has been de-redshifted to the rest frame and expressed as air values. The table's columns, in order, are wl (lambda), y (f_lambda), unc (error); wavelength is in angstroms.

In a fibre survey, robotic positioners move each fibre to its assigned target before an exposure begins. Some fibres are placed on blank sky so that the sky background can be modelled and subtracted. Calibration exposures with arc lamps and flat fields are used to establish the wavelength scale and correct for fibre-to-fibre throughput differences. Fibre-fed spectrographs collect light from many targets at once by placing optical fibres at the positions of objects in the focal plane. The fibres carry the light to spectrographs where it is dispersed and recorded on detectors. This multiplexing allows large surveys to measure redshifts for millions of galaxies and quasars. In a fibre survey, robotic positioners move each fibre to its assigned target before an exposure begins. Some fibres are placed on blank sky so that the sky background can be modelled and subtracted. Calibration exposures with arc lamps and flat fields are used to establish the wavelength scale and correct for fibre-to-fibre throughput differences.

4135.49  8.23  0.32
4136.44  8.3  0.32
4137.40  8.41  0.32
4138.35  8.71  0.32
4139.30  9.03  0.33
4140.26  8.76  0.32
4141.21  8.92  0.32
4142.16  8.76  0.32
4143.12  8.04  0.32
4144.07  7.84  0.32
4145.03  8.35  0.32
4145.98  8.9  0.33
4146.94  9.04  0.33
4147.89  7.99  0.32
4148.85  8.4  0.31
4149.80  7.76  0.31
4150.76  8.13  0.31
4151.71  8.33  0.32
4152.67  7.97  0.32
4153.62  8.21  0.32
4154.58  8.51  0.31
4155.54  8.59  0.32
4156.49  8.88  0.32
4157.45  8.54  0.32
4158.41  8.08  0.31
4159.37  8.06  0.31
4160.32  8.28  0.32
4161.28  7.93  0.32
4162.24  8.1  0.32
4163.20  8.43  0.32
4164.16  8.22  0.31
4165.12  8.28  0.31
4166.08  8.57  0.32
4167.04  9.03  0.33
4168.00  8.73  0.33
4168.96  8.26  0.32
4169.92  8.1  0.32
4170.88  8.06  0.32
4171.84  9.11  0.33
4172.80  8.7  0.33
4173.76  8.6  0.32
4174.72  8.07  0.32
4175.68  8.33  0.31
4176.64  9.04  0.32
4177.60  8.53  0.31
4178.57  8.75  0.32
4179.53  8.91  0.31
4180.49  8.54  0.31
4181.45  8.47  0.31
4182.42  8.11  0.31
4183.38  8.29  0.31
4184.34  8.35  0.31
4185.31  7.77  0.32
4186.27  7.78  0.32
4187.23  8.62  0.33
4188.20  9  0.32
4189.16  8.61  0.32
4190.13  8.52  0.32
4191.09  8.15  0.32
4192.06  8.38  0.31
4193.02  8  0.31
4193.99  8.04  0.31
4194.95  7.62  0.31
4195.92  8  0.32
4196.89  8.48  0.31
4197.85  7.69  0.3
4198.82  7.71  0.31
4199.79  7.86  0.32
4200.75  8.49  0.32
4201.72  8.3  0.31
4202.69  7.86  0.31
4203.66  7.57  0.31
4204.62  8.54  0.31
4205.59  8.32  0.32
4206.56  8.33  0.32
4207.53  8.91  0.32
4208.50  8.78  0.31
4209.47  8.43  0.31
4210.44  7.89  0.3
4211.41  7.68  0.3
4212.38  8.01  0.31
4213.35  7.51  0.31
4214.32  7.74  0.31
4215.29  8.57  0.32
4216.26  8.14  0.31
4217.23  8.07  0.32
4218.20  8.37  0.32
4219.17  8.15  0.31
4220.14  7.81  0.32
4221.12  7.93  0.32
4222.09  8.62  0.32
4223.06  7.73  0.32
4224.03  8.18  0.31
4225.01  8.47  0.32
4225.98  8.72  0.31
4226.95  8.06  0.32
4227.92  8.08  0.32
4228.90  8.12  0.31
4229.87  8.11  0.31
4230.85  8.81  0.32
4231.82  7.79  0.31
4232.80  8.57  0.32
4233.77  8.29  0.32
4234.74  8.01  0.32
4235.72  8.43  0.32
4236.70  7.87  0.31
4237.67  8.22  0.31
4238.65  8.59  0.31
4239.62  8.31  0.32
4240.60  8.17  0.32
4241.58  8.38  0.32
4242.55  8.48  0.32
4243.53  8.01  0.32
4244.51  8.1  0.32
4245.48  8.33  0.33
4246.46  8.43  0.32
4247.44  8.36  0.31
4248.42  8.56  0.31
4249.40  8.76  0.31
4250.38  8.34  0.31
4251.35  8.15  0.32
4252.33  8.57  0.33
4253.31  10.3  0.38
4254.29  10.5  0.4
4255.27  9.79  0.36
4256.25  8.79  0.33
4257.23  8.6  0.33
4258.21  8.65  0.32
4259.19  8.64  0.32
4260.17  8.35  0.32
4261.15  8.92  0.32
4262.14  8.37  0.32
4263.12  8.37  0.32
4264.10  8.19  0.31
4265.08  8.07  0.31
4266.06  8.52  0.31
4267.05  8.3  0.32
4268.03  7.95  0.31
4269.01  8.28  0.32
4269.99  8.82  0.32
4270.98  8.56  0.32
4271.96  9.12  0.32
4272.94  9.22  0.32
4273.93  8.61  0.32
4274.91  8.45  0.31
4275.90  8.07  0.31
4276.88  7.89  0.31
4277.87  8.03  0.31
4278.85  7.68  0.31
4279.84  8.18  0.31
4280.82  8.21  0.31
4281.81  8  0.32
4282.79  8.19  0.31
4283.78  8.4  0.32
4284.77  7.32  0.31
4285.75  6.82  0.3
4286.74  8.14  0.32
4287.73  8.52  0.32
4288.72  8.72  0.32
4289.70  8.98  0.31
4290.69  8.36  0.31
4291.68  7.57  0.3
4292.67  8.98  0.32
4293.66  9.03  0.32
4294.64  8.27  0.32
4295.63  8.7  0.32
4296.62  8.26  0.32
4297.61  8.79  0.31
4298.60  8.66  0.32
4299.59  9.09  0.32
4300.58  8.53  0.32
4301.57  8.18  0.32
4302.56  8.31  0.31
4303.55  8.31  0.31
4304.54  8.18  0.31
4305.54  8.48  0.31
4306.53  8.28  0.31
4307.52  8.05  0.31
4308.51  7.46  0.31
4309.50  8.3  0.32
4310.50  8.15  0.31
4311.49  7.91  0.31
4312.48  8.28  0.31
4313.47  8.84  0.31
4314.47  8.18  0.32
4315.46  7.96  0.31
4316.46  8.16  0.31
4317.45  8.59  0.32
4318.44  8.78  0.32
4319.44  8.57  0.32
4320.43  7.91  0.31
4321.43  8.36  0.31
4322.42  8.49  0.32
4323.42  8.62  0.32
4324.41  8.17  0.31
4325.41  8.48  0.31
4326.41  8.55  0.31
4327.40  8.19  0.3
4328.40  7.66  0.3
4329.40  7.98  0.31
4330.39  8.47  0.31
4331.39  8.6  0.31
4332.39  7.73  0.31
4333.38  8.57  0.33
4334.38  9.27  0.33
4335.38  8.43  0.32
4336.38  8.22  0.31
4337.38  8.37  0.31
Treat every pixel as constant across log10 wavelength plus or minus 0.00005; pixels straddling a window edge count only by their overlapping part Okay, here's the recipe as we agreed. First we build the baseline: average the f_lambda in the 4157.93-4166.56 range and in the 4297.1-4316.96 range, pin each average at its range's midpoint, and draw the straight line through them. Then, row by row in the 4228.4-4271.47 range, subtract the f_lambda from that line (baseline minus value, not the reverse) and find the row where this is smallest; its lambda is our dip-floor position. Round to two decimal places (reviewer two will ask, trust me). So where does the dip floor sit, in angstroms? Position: 4254.29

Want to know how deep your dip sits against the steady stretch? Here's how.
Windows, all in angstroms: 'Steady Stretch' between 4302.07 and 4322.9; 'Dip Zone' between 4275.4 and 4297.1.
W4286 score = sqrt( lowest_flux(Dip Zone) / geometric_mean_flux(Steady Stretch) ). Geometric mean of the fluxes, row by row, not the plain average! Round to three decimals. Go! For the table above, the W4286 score 0.909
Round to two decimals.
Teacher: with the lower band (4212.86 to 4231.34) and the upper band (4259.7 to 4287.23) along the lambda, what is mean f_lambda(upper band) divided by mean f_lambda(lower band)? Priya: 1.01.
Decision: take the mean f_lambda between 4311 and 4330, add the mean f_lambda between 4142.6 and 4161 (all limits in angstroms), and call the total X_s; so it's 16.6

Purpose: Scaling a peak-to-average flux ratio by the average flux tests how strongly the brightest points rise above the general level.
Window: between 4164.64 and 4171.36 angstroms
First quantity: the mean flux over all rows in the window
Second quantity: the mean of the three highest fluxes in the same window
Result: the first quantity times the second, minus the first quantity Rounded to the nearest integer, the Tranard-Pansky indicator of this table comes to 66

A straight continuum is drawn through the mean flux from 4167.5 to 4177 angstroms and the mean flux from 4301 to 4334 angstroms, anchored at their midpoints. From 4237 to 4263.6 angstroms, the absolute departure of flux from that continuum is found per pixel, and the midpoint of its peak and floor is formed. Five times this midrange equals 5.35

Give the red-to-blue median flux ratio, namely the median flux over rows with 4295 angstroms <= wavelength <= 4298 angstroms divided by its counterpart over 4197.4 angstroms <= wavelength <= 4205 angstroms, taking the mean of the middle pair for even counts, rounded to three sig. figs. 1.11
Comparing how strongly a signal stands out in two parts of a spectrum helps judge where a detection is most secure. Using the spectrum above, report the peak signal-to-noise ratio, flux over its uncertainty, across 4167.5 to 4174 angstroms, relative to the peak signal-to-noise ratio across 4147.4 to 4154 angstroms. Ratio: 1.019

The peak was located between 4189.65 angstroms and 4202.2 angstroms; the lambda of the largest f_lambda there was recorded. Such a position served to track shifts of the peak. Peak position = 4190.13 angstroms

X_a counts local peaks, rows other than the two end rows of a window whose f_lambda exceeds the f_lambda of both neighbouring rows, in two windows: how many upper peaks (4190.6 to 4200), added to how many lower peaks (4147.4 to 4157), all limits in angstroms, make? 5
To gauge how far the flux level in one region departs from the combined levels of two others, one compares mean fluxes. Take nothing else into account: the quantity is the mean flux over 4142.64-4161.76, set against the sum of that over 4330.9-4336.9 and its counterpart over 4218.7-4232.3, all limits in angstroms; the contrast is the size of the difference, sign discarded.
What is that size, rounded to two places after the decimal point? 8.36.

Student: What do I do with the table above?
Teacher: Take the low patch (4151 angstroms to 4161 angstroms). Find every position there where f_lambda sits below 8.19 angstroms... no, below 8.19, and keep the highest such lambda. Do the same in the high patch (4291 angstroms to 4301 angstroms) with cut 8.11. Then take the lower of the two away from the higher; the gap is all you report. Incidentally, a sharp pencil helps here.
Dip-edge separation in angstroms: 132.3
